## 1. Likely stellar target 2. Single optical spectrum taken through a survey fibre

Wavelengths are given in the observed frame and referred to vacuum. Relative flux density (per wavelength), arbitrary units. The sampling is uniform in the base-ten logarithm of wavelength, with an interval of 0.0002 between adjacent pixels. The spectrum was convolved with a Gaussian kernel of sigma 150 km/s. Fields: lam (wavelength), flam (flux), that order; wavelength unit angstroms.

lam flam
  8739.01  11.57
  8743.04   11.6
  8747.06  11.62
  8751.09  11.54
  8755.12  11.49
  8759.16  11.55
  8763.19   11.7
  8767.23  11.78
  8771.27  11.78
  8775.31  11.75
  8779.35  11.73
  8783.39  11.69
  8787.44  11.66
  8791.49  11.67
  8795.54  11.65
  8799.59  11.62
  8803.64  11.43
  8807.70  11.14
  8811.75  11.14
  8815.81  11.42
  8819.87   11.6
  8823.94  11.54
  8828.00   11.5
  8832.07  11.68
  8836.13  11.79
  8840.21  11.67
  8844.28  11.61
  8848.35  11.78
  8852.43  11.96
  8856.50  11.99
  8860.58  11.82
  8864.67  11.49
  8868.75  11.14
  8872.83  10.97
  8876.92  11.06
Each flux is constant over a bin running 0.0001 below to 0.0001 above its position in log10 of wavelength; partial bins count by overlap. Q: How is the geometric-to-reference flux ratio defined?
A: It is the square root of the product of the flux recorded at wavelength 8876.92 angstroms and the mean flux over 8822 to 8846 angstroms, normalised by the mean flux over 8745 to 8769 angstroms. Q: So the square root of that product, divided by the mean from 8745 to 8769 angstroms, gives 0.977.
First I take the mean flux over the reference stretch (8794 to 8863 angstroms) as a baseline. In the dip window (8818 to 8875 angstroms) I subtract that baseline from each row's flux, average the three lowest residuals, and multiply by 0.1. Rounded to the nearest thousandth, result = -0.041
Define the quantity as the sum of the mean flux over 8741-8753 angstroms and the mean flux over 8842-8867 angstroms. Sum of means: 23.36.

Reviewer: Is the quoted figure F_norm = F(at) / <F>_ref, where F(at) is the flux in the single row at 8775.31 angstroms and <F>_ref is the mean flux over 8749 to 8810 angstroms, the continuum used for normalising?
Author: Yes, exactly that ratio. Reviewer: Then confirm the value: 1.01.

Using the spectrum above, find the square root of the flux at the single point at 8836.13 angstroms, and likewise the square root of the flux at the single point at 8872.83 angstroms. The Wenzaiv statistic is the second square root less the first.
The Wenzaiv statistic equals -0.12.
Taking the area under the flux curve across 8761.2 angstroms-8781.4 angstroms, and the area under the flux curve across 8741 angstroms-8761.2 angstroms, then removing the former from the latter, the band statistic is -4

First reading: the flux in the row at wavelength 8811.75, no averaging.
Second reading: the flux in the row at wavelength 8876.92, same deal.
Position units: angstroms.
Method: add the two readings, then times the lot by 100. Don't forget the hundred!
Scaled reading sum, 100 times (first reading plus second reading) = 2220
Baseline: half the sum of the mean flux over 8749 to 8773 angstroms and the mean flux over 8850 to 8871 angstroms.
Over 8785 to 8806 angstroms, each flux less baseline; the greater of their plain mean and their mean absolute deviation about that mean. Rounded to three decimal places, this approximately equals 0.070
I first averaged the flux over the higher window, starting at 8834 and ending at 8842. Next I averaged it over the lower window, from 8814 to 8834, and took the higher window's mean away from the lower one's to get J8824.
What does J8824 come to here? -0.18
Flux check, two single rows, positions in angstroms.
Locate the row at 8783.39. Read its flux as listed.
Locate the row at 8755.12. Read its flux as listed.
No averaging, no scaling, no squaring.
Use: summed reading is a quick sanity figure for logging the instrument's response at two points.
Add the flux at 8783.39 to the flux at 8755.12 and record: 23.2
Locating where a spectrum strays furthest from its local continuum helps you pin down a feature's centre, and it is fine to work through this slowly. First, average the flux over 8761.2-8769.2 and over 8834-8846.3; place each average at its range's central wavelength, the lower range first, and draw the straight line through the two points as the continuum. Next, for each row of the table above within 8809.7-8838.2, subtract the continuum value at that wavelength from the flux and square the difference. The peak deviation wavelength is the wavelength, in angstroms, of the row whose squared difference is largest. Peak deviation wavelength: 8811.75 angstroms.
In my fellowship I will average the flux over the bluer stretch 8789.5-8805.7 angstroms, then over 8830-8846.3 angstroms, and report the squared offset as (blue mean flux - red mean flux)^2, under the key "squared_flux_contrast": 0.01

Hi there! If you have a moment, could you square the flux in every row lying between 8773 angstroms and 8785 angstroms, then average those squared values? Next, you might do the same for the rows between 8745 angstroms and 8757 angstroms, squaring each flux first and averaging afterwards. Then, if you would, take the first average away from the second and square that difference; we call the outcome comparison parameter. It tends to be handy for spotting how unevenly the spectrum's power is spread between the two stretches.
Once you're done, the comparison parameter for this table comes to 16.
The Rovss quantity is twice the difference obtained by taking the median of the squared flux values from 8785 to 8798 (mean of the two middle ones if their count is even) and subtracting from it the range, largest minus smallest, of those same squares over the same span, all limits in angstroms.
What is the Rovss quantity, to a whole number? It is 271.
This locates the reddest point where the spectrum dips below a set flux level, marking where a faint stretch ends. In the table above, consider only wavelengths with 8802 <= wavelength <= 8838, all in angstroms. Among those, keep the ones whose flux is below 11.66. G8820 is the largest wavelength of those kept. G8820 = 8828.00 angstroms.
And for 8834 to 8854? 8844.28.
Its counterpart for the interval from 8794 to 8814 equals 8811.75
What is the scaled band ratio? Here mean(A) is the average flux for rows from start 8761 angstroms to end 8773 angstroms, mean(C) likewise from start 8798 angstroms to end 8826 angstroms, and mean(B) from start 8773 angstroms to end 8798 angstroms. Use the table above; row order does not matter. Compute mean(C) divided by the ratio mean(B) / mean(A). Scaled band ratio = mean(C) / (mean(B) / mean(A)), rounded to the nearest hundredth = 11.47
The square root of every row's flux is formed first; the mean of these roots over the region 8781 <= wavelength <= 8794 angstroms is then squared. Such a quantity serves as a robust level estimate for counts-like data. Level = 11.7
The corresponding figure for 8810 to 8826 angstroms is 11.4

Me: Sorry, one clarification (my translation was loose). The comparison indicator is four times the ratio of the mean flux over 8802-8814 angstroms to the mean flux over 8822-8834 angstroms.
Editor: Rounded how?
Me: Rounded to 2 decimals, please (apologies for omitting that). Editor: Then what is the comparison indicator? 3.88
